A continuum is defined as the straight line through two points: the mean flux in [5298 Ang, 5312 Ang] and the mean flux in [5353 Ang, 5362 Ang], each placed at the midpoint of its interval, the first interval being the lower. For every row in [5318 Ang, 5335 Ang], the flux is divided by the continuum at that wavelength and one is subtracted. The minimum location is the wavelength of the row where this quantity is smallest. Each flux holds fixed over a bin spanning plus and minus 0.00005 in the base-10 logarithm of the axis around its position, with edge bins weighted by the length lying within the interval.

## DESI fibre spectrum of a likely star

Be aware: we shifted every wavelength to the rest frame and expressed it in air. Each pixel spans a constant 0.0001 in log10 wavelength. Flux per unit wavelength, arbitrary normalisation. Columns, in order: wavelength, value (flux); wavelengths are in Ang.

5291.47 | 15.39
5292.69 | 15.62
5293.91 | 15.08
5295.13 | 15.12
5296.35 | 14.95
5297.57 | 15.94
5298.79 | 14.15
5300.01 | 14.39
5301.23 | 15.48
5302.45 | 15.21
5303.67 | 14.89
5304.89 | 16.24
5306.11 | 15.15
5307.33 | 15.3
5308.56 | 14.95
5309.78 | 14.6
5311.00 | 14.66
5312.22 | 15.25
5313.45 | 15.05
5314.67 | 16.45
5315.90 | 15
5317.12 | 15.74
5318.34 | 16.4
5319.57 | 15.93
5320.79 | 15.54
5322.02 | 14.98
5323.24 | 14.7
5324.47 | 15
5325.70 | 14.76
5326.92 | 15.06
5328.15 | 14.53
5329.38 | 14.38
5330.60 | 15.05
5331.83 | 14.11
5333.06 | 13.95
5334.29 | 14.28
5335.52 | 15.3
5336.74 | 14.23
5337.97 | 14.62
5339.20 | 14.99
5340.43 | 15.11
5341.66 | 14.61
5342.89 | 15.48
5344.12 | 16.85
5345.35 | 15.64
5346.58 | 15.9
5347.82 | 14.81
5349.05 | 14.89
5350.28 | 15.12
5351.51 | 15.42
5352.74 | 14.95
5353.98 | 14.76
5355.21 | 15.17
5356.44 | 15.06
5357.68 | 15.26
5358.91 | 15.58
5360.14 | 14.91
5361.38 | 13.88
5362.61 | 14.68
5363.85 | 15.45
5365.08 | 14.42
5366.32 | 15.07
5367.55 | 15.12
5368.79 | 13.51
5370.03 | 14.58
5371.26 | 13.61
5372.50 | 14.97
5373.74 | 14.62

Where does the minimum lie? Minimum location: 5333.06 Ang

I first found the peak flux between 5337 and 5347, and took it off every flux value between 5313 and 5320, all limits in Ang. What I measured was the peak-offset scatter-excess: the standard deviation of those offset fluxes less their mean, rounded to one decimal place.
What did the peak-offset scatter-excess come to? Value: 1.7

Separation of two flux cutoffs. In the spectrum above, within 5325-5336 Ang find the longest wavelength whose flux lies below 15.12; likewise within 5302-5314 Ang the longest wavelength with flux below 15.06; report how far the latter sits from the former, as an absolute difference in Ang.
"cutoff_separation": 20.8 Ang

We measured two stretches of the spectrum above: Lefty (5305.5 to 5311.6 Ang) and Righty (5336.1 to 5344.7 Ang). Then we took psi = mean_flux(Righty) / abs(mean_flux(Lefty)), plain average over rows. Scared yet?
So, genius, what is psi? 1.01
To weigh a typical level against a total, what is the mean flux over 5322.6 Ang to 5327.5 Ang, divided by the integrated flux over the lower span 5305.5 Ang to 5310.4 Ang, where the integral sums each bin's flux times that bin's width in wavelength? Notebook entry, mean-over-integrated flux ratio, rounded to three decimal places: 0.203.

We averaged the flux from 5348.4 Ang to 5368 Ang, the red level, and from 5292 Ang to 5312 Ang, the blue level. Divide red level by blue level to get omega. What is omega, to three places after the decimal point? 0.992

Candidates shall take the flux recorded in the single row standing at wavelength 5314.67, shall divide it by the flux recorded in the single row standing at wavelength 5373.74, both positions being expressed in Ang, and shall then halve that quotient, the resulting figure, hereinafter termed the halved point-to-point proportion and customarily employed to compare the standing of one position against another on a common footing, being 0.563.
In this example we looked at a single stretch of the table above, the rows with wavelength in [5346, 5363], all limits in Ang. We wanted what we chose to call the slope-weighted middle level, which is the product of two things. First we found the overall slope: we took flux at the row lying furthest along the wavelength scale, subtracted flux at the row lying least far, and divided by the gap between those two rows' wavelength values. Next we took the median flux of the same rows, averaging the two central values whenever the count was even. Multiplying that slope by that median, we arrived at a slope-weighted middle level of -1.1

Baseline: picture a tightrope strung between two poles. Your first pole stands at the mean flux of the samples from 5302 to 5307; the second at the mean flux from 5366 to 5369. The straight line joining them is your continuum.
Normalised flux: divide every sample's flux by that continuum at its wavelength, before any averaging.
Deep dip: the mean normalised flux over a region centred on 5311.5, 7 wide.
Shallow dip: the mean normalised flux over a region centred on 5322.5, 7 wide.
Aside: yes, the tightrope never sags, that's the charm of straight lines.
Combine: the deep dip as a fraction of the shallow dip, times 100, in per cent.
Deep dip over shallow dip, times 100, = 99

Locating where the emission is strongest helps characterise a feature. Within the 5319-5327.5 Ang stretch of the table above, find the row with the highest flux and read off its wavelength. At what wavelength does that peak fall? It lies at 5319.57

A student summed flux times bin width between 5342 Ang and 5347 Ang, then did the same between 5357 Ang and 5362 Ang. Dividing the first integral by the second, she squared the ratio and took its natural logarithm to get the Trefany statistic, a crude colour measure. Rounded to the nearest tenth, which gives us 0.1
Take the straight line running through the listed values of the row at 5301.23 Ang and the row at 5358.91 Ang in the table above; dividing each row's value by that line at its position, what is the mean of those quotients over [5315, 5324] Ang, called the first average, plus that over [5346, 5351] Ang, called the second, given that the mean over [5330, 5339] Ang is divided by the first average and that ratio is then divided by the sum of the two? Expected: 0.47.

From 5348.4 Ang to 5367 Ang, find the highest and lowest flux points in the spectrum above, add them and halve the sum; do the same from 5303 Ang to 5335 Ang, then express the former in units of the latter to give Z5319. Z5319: 0.97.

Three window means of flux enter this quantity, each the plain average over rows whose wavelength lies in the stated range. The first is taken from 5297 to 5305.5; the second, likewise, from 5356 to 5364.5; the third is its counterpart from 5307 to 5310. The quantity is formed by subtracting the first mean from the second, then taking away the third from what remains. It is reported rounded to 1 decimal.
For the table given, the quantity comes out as -15.2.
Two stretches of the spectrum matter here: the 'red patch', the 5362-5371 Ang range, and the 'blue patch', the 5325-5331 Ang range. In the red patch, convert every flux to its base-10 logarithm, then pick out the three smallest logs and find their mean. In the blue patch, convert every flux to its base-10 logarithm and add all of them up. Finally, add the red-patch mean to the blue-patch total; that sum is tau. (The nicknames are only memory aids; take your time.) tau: 7.0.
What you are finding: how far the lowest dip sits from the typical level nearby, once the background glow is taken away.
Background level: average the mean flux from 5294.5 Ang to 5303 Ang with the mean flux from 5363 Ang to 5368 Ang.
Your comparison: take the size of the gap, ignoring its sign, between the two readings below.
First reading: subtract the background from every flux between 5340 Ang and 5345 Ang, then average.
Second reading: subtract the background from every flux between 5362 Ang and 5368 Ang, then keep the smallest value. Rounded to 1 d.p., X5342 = 1.1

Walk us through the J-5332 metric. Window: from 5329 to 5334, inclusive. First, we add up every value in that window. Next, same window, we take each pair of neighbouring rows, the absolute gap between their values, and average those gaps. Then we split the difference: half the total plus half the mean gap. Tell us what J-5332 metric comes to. 29.0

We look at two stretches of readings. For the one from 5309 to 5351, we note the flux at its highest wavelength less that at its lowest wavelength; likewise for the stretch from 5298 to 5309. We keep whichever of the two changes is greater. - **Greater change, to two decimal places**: 0.80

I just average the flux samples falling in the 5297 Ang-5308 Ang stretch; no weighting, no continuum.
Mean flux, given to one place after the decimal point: 15.2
